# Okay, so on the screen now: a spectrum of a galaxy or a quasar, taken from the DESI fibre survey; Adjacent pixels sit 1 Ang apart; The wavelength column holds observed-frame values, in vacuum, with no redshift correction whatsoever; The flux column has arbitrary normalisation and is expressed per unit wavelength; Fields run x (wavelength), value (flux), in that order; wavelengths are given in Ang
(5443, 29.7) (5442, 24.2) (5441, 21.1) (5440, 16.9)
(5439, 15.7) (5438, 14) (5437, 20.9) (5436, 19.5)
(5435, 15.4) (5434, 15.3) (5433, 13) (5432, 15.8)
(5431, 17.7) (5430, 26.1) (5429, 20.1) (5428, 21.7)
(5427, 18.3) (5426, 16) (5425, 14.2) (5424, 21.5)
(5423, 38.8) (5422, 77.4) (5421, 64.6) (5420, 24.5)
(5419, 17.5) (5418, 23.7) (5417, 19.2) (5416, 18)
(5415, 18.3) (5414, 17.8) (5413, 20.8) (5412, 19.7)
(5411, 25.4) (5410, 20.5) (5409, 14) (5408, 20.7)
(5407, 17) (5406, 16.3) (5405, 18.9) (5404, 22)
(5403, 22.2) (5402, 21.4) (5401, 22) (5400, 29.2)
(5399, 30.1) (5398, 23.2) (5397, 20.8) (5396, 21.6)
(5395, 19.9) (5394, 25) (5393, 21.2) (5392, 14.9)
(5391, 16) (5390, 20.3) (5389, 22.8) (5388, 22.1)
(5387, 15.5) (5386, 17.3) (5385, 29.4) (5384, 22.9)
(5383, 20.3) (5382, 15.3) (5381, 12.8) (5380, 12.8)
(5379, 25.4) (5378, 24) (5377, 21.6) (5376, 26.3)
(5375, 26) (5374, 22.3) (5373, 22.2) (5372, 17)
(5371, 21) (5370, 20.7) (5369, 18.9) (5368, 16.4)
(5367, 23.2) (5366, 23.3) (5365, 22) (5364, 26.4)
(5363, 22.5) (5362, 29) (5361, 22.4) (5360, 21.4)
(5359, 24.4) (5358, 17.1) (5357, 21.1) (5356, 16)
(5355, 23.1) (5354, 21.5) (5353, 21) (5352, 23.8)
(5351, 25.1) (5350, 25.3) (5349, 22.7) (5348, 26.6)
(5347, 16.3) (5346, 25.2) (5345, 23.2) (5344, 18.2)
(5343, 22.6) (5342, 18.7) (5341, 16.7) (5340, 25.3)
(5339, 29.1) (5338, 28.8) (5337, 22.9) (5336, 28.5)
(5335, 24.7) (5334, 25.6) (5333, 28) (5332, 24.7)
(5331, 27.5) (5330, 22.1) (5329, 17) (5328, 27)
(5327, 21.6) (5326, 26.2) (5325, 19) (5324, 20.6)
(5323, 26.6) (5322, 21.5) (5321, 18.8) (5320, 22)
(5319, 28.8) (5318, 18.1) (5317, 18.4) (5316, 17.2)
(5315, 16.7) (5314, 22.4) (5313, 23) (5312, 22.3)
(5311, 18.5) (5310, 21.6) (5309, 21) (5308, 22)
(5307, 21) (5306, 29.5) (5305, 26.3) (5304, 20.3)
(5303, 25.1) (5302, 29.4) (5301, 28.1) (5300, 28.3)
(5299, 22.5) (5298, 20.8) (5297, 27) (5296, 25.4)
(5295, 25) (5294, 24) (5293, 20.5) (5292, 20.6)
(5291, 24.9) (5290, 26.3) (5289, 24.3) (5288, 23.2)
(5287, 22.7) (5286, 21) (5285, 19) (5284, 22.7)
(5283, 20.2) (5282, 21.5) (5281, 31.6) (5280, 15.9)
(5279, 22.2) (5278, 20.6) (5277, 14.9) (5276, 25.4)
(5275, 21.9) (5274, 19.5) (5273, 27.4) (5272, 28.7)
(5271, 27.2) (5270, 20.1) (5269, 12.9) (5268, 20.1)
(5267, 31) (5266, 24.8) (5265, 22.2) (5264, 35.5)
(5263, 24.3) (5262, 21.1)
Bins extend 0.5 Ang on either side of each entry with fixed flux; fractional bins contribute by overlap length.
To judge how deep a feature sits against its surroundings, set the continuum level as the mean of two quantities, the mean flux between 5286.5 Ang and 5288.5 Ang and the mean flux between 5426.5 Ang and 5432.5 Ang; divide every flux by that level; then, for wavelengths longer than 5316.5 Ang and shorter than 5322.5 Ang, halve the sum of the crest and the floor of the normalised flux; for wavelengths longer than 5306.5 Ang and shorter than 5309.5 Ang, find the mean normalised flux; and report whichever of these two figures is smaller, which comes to 0.99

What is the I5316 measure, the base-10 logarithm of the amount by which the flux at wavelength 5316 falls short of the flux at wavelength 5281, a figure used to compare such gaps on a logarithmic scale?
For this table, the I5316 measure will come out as 1.16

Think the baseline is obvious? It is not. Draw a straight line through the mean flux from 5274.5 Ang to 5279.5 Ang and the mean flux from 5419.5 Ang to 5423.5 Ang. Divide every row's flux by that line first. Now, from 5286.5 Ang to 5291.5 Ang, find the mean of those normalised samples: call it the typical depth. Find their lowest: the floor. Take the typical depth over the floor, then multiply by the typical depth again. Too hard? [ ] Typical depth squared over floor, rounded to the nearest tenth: 1.1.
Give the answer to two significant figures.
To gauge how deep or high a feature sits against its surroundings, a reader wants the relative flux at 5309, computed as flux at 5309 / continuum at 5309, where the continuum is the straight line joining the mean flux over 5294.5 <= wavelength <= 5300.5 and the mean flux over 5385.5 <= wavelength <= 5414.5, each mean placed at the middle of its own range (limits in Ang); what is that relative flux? 0.86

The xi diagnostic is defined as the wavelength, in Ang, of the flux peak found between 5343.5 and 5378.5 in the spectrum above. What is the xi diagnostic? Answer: 5362 Ang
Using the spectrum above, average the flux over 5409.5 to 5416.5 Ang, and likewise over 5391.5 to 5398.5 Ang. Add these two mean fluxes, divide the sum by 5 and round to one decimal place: 8.2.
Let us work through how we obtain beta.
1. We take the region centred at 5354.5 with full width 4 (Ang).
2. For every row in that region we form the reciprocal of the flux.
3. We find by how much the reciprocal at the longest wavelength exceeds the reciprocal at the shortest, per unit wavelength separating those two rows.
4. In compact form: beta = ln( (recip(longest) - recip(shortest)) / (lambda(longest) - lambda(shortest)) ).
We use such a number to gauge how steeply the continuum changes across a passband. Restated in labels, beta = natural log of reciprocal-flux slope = -5.3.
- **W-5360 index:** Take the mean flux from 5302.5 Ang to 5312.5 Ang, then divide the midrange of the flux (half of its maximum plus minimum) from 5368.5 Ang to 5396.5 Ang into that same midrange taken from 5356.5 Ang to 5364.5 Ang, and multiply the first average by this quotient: 24.9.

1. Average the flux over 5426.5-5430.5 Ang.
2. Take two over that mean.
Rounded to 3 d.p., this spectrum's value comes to 0.093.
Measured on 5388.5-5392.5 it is 0.108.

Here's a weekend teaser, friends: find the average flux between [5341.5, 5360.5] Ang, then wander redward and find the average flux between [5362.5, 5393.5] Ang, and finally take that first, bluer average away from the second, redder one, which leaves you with -1.0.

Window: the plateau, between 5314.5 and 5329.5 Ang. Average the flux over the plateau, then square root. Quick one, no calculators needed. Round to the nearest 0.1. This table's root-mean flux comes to 4.6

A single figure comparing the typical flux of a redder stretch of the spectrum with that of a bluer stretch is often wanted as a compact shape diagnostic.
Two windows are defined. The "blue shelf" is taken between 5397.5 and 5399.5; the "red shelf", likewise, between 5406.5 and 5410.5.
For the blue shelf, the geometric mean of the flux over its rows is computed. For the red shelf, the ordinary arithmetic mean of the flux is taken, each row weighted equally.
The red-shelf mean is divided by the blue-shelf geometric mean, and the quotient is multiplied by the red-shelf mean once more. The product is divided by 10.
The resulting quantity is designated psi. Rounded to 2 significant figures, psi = 1.2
